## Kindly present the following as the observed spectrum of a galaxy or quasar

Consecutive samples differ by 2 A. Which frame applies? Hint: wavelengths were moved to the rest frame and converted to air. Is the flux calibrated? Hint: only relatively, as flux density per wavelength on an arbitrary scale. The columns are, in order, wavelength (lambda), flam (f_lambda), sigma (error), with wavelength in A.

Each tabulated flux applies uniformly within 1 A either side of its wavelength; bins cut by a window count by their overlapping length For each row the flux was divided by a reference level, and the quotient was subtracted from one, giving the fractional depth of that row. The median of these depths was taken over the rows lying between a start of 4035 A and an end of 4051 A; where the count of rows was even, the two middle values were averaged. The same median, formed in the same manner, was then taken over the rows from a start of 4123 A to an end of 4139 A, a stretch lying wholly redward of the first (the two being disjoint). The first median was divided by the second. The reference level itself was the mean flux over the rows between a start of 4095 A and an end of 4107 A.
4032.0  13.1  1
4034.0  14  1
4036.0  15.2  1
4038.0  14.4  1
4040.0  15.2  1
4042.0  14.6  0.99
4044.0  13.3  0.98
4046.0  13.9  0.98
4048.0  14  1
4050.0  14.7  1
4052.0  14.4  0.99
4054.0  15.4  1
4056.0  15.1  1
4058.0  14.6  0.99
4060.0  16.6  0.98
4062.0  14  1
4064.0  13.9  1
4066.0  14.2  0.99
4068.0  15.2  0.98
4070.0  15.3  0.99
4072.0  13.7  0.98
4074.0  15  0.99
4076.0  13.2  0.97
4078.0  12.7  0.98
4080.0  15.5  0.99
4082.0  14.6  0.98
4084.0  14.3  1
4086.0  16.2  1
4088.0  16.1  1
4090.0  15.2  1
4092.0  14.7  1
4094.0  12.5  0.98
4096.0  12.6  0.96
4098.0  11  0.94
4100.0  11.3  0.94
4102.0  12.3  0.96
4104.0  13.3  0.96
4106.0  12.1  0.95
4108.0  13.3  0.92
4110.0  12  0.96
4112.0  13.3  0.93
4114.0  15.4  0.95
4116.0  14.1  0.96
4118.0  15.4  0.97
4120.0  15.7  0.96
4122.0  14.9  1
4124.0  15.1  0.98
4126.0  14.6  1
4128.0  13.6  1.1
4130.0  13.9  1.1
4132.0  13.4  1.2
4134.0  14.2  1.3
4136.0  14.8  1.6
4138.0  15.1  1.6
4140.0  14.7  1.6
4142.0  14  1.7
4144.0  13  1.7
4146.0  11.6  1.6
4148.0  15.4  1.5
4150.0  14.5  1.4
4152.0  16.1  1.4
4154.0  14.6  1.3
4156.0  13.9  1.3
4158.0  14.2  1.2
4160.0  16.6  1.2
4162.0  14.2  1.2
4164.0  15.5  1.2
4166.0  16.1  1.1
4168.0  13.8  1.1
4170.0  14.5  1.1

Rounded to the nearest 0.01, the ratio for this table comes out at 1.04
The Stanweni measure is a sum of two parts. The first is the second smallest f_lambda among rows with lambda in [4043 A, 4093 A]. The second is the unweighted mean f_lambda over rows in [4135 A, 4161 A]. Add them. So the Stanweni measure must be 27.7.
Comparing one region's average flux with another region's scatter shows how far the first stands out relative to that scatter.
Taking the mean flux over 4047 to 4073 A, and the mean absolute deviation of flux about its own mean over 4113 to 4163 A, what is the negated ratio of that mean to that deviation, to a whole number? -19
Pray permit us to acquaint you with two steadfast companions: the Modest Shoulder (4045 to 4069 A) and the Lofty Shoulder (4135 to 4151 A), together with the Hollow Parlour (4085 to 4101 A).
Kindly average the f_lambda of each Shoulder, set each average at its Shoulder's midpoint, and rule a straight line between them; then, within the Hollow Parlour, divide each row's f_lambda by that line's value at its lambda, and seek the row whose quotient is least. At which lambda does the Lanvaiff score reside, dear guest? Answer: 4098.0 A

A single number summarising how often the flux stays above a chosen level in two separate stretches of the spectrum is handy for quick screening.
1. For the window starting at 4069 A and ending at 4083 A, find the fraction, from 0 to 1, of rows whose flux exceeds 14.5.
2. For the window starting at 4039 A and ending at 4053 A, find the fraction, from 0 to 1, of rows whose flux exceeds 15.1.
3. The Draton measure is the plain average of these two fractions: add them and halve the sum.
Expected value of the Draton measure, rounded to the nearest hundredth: 0.36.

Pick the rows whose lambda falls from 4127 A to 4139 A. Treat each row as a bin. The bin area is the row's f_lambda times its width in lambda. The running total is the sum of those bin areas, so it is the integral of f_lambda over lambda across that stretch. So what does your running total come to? 170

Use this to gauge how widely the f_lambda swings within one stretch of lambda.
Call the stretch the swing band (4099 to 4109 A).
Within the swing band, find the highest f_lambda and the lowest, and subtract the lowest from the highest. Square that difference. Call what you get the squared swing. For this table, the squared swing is 4.0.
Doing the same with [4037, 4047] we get 3.6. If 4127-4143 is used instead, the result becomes 2.9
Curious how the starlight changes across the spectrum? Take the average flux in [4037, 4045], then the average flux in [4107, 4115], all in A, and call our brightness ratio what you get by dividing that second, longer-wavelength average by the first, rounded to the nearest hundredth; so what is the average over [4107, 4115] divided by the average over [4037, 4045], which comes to 0.94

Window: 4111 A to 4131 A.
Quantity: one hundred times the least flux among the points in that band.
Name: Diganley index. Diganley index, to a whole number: 1330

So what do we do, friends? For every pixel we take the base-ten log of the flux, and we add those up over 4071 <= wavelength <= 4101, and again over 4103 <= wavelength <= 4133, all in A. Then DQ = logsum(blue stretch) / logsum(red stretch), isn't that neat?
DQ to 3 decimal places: 0.996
